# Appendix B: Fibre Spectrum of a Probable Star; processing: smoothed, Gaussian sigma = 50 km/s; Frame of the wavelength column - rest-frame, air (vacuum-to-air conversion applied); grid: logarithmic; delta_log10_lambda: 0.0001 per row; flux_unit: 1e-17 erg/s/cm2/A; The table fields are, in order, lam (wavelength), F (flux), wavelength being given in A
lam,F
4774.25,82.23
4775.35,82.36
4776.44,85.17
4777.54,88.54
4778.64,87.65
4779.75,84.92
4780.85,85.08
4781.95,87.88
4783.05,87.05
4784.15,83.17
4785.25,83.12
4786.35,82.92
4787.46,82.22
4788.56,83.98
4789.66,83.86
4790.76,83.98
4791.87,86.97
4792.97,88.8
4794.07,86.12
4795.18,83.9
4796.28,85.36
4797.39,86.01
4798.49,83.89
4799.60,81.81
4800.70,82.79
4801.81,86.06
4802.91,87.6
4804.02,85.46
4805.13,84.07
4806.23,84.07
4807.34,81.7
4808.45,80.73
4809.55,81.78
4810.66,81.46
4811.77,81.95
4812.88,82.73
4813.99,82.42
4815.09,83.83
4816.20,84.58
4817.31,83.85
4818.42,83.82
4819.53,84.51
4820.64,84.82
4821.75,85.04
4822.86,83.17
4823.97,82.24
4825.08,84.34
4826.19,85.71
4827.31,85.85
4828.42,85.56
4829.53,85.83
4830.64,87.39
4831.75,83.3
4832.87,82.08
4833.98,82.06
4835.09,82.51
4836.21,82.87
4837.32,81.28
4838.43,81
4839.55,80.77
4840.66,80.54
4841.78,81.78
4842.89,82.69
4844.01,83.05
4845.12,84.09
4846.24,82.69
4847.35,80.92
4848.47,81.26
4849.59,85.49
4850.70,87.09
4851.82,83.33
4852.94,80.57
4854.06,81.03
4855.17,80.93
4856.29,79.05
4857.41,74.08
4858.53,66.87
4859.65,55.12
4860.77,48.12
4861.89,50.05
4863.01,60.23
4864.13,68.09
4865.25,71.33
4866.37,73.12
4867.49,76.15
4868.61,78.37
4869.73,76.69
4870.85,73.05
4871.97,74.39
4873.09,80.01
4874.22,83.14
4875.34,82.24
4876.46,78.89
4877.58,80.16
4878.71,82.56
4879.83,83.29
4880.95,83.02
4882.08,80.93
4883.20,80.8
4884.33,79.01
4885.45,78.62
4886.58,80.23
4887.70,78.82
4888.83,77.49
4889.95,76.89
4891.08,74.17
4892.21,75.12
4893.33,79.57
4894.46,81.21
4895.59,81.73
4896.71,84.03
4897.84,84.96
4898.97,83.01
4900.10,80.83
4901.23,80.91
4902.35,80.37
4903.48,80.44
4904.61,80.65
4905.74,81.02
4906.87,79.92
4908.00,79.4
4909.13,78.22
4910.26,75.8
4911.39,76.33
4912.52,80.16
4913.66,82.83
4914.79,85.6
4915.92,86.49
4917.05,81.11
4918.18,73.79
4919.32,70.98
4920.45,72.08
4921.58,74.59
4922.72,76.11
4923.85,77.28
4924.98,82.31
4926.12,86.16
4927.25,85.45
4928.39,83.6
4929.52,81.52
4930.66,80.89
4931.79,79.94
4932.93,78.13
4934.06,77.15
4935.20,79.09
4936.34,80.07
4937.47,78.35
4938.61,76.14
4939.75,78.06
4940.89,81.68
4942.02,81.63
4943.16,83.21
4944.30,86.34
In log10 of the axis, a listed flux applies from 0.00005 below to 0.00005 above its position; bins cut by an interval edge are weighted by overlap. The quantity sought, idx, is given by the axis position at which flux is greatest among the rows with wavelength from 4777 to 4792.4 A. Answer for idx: 4777.54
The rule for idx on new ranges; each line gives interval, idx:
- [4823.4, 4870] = 4830.64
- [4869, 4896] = 4879.83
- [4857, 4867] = 4857.41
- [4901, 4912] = 4905.74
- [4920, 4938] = 4926.12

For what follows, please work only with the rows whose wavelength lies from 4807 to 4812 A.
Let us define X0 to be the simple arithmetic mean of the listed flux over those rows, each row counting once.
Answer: 82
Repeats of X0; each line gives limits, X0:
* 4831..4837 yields 83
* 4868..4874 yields 77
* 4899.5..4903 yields 81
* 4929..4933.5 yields 80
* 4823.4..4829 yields 85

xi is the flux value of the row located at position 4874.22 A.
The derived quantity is 83.14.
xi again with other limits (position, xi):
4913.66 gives 82.83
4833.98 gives 82.06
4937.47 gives 78.35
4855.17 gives 80.93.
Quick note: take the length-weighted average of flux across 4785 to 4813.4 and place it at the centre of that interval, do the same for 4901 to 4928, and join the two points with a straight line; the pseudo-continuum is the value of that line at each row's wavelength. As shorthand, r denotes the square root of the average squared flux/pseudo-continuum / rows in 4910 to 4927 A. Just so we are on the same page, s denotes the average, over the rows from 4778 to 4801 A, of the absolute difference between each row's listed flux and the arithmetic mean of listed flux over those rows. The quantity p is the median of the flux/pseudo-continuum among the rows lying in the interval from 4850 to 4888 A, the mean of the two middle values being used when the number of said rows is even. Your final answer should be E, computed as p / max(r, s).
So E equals 0.59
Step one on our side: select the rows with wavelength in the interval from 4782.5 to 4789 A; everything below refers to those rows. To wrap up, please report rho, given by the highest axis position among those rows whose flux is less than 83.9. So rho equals 4787.46 A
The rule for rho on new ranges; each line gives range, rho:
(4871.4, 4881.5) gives 4880.95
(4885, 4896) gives 4895.59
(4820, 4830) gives 4823.97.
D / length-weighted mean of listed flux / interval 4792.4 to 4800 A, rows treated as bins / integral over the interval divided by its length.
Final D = 85.2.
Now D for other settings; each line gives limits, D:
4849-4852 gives 85.5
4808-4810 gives 81.6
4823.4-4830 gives 84.9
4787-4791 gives 83.7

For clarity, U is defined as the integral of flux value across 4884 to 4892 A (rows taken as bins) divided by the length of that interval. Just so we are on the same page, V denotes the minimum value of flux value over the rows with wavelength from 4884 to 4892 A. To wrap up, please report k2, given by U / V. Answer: 1.05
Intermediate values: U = 78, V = 74.17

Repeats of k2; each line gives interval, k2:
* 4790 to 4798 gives 1.02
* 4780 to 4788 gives 1.03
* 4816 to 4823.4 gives 1.01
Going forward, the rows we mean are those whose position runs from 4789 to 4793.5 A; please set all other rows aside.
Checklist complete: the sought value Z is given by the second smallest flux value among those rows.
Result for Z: 83.98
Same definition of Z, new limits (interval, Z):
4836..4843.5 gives 80.77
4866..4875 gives 73.12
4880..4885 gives 80.8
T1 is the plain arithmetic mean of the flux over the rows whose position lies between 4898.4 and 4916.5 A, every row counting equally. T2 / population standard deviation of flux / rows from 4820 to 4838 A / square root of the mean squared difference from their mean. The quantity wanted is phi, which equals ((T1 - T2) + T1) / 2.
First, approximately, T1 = 81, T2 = 1.73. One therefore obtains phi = 80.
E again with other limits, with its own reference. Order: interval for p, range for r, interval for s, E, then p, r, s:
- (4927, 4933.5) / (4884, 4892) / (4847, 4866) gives 0.10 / 1.029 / 0.97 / 10.4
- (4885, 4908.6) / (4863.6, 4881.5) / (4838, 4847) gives 0.95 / 1.005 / 0.96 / 1.1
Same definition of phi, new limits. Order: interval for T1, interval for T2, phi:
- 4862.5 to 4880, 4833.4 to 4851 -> 75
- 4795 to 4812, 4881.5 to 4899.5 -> 82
